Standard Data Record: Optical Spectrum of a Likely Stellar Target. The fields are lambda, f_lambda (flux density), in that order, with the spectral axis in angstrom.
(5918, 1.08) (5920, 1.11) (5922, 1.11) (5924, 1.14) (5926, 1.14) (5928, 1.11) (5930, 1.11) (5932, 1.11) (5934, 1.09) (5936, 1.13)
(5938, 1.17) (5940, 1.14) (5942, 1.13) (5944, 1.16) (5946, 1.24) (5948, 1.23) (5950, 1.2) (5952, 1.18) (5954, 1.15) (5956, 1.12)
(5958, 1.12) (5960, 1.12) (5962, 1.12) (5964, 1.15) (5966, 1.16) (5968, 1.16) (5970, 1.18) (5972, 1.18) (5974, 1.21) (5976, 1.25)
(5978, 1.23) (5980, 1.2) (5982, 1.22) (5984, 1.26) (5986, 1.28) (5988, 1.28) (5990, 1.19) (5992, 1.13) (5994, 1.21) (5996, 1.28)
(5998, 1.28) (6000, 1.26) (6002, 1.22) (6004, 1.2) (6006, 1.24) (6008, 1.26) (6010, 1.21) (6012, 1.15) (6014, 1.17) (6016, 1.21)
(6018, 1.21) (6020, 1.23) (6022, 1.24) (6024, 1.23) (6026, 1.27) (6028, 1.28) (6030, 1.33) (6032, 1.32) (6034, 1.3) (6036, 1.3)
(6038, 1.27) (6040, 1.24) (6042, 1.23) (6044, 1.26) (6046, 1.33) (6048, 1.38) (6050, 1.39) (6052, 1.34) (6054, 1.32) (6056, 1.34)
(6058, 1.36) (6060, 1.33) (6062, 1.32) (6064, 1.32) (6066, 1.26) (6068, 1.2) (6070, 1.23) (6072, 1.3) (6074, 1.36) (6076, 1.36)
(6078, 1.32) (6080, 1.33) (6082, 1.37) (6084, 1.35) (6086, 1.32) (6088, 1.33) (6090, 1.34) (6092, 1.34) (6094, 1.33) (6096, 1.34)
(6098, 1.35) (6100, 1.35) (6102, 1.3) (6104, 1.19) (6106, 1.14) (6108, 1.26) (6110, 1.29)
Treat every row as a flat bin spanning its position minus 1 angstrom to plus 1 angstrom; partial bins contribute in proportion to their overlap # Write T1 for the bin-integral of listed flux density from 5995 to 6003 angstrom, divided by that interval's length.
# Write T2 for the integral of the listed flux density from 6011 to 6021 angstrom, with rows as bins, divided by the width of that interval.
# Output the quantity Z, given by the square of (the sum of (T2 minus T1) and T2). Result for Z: 1.27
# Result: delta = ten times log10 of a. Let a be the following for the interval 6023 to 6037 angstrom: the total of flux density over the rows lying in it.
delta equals 10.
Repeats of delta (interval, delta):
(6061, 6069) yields 7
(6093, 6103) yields 8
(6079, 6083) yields 4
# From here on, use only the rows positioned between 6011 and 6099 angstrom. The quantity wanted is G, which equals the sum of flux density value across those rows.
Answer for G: 57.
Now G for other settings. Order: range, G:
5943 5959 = 9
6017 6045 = 18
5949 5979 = 18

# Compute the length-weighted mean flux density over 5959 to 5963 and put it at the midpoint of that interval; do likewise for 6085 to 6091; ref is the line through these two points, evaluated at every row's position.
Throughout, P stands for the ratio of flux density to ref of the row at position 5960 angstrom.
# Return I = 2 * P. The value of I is 2.00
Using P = 1.00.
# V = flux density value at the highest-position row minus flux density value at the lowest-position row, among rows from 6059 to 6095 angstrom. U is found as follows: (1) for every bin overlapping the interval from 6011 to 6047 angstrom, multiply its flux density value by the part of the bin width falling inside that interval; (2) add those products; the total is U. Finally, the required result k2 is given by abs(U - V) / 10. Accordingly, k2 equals 4.51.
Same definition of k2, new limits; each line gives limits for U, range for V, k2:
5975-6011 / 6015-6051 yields 4.42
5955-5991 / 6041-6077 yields 4.27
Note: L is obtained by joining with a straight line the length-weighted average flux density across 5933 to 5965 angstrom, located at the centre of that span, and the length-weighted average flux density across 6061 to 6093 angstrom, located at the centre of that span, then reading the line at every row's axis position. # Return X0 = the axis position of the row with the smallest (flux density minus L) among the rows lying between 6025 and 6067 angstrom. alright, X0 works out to 6066 angstrom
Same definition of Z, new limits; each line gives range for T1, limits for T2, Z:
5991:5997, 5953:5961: 1.10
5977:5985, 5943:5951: 1.41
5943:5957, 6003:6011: 1.62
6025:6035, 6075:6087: 1.91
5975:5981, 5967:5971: 1.24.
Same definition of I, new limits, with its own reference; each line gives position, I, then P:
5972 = 2.07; 1.04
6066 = 1.95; 0.97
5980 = 2.08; 1.04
